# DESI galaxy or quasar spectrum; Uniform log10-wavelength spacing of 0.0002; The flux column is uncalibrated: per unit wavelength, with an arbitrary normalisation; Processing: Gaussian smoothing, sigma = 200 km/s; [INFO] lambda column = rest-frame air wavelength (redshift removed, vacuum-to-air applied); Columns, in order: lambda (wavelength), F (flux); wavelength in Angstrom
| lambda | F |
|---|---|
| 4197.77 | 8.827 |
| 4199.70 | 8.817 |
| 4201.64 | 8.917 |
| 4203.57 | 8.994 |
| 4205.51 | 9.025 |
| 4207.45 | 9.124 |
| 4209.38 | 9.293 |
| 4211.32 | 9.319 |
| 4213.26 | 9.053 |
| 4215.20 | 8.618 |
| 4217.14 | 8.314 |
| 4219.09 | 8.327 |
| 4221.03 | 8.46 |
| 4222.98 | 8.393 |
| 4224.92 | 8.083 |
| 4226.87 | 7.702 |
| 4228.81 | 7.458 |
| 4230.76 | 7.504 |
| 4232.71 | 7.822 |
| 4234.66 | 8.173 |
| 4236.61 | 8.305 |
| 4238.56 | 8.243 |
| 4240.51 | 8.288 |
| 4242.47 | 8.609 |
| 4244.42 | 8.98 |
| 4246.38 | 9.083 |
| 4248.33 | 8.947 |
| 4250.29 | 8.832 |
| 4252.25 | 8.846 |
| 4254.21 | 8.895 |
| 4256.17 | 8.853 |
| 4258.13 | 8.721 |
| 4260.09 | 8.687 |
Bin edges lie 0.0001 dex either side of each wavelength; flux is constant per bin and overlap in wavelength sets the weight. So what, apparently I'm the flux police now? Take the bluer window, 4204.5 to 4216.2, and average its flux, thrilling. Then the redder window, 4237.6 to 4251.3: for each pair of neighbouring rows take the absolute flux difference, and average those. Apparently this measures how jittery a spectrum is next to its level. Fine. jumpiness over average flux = 0.020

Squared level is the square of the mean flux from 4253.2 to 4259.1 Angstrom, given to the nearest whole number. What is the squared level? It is 78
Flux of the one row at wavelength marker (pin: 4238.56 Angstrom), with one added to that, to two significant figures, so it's 9.2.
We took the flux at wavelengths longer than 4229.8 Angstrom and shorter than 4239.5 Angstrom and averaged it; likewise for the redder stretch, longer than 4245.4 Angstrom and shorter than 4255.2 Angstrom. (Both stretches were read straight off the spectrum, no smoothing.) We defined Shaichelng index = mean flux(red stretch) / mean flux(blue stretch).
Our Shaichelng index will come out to 1.11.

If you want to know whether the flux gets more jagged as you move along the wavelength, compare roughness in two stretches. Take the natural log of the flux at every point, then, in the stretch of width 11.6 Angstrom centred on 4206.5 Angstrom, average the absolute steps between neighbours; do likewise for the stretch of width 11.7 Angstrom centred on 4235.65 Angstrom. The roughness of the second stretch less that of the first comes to 0.014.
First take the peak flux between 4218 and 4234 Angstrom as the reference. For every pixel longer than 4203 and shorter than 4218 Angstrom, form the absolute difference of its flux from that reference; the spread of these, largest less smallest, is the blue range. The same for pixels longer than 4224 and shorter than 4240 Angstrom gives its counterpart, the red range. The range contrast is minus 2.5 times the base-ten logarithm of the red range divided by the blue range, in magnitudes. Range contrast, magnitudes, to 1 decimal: -0.2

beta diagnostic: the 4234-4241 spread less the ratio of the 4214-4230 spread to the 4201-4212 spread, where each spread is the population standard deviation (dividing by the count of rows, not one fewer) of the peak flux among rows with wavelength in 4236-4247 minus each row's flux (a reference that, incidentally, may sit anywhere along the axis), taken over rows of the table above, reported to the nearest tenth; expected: -2.4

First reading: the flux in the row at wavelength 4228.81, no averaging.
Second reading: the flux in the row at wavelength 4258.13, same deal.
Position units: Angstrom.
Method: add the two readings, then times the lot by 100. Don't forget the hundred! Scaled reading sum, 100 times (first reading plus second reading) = 1618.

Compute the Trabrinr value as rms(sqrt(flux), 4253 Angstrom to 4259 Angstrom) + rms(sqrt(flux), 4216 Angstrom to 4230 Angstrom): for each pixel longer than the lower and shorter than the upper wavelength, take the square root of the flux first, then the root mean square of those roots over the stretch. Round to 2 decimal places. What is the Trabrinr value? 5.82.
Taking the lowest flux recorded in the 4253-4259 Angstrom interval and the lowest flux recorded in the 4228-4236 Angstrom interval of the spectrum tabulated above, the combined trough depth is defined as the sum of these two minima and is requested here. 16.2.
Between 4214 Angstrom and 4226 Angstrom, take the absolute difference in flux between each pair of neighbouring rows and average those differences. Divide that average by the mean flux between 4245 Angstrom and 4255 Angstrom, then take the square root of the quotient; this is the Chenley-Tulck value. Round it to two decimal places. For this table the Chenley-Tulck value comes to 0.14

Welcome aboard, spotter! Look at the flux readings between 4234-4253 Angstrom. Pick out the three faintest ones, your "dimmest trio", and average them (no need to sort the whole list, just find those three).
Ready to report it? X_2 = 8.2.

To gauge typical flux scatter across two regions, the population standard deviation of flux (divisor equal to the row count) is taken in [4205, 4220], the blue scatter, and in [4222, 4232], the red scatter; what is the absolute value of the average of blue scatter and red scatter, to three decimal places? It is 0.370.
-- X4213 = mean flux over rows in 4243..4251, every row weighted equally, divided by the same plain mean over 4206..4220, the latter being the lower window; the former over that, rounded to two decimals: 1.01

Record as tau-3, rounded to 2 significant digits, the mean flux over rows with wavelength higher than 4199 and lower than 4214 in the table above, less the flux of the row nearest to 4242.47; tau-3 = 0.46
